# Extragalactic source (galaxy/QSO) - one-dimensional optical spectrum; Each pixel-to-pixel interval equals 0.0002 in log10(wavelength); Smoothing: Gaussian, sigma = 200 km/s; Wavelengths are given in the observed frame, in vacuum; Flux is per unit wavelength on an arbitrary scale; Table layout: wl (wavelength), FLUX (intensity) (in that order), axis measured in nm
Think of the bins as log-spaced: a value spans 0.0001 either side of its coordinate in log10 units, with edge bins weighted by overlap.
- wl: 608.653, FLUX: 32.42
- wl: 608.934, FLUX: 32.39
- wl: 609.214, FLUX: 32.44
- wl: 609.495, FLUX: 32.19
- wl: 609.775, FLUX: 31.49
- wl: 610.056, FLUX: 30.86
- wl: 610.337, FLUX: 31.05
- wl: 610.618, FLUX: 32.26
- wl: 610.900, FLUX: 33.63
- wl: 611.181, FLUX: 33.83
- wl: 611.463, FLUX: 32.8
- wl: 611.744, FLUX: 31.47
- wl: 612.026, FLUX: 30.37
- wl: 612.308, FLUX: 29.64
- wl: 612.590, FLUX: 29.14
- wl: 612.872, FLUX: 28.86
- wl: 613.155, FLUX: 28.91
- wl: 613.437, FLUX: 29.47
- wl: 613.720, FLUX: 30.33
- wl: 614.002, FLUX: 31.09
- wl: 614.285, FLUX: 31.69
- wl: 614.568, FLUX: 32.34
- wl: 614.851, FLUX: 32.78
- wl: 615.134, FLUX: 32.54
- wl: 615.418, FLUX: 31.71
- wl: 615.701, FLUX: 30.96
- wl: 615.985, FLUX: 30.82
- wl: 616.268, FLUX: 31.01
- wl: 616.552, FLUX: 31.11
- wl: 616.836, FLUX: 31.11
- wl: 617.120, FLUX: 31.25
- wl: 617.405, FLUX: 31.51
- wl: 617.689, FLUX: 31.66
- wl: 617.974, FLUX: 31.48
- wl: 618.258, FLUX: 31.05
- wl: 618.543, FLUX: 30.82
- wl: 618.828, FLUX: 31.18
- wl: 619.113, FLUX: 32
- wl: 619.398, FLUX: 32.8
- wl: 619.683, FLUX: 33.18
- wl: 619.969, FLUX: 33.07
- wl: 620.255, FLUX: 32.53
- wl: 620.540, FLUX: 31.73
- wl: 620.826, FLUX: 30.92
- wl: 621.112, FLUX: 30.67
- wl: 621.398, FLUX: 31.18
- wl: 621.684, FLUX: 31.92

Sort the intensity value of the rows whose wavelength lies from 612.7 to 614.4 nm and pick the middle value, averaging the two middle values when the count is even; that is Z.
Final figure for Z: 29.9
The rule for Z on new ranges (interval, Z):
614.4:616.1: 32.0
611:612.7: 30.9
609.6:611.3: 31.9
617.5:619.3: 31.3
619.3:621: 32.7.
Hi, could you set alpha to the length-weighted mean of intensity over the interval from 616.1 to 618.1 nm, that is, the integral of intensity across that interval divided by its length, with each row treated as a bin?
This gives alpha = 31.3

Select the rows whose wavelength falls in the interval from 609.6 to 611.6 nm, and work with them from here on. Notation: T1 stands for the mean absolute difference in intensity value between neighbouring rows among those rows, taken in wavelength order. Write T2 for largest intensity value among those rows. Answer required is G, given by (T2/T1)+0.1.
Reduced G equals 44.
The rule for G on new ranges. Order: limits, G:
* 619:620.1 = 77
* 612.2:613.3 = 107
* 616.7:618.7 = 137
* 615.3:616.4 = 88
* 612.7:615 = 59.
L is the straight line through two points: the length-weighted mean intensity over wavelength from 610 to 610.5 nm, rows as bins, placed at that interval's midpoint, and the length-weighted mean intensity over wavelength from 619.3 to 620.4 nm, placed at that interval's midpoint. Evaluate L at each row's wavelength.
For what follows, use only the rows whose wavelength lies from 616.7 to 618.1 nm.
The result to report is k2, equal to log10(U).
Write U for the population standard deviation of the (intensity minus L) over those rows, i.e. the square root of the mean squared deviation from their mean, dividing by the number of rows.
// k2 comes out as -0.86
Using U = 0.14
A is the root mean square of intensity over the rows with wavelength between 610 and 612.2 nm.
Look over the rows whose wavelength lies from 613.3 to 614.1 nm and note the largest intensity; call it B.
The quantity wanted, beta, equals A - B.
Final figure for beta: 1.0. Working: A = 32.1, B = 31.09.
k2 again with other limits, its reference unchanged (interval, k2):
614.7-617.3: -0.10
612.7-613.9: -0.27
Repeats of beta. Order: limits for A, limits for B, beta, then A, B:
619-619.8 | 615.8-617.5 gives 1.2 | 32.7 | 31.51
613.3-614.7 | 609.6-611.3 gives -2.8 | 31.0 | 33.83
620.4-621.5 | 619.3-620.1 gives -2.1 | 31.1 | 33.18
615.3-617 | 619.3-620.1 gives -2.1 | 31.1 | 33.18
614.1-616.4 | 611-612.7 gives -2.1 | 31.7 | 33.83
